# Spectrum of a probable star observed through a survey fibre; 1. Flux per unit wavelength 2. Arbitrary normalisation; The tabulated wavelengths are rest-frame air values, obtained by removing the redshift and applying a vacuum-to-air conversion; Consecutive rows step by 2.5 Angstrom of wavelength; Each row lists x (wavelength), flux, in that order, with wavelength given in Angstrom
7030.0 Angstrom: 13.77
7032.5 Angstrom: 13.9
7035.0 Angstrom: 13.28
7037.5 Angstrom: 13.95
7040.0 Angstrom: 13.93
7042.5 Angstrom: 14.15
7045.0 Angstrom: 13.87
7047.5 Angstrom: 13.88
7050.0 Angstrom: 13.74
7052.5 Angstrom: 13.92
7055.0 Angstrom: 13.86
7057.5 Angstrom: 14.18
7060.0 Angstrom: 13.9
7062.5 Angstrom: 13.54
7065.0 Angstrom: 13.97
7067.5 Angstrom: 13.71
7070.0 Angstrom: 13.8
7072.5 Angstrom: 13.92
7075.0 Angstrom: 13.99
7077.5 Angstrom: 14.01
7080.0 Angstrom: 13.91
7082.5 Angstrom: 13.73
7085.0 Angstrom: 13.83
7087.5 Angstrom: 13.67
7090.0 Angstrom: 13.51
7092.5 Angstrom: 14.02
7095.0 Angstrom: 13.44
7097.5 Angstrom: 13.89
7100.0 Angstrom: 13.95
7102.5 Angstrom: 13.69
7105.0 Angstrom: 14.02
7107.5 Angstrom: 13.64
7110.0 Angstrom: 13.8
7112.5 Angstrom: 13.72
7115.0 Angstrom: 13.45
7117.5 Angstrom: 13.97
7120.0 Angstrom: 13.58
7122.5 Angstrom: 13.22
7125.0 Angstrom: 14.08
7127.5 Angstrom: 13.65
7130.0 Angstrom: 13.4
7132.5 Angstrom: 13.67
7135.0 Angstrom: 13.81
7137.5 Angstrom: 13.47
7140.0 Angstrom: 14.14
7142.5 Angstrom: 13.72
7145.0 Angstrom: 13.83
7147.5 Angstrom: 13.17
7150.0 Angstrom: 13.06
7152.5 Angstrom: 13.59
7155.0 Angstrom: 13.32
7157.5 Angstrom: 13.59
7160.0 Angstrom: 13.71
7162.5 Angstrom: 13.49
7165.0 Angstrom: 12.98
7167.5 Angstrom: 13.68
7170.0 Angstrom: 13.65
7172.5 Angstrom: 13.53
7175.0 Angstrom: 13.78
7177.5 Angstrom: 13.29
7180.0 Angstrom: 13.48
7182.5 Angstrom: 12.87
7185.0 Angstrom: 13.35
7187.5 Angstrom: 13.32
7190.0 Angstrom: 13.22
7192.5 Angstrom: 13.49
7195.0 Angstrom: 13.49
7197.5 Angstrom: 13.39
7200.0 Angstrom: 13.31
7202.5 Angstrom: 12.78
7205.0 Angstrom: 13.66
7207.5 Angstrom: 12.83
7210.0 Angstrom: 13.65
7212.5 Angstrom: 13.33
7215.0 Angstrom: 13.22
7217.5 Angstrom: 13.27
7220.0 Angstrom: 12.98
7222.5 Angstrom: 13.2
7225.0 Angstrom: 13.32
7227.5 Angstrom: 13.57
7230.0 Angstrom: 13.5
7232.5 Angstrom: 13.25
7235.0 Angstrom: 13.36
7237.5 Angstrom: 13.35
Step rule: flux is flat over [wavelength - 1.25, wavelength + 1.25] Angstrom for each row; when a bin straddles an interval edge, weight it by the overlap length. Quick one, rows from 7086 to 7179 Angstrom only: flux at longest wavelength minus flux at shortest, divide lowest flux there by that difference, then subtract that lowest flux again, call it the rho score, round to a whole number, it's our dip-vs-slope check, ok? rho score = -47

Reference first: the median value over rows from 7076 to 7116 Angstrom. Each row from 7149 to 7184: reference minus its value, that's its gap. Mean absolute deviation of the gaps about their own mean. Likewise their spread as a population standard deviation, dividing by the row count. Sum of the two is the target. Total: 0.51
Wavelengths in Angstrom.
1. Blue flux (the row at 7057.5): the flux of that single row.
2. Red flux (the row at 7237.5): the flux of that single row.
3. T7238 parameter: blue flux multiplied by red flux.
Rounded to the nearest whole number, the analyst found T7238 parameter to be 189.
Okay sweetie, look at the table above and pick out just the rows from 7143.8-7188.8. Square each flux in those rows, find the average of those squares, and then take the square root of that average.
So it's 13.4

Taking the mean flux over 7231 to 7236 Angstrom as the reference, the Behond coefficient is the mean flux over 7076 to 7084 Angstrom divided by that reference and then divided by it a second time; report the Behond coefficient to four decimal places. 0.0784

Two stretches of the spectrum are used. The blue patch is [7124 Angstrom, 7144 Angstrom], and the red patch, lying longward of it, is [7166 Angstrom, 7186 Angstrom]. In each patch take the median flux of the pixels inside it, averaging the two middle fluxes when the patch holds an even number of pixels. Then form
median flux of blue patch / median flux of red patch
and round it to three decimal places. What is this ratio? 1.014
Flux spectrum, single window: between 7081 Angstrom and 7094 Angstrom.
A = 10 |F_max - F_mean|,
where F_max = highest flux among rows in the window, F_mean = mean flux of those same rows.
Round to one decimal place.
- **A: 2.7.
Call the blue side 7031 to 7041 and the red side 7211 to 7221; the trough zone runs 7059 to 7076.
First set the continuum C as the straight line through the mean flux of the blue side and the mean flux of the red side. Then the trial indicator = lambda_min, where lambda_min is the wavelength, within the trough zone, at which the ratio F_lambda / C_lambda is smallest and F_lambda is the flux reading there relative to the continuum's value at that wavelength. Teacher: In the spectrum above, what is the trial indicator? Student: 7062.5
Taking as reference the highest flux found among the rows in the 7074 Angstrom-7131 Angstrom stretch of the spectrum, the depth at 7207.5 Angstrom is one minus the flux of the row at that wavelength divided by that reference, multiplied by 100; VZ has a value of 8.9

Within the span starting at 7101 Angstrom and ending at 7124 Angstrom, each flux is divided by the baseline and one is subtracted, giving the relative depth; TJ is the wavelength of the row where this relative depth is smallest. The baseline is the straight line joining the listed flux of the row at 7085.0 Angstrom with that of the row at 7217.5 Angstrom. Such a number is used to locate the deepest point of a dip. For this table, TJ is 7122.5 Angstrom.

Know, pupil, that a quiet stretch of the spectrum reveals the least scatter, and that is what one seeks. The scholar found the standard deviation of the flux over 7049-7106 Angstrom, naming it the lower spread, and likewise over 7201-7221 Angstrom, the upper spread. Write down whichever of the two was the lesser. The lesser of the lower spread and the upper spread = 0.18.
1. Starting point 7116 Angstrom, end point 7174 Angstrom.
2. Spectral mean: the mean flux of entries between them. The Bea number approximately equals 13.6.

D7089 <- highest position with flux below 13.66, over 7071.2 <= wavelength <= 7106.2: 7095.0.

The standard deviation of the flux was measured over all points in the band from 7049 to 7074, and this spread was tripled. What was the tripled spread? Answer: 0.5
